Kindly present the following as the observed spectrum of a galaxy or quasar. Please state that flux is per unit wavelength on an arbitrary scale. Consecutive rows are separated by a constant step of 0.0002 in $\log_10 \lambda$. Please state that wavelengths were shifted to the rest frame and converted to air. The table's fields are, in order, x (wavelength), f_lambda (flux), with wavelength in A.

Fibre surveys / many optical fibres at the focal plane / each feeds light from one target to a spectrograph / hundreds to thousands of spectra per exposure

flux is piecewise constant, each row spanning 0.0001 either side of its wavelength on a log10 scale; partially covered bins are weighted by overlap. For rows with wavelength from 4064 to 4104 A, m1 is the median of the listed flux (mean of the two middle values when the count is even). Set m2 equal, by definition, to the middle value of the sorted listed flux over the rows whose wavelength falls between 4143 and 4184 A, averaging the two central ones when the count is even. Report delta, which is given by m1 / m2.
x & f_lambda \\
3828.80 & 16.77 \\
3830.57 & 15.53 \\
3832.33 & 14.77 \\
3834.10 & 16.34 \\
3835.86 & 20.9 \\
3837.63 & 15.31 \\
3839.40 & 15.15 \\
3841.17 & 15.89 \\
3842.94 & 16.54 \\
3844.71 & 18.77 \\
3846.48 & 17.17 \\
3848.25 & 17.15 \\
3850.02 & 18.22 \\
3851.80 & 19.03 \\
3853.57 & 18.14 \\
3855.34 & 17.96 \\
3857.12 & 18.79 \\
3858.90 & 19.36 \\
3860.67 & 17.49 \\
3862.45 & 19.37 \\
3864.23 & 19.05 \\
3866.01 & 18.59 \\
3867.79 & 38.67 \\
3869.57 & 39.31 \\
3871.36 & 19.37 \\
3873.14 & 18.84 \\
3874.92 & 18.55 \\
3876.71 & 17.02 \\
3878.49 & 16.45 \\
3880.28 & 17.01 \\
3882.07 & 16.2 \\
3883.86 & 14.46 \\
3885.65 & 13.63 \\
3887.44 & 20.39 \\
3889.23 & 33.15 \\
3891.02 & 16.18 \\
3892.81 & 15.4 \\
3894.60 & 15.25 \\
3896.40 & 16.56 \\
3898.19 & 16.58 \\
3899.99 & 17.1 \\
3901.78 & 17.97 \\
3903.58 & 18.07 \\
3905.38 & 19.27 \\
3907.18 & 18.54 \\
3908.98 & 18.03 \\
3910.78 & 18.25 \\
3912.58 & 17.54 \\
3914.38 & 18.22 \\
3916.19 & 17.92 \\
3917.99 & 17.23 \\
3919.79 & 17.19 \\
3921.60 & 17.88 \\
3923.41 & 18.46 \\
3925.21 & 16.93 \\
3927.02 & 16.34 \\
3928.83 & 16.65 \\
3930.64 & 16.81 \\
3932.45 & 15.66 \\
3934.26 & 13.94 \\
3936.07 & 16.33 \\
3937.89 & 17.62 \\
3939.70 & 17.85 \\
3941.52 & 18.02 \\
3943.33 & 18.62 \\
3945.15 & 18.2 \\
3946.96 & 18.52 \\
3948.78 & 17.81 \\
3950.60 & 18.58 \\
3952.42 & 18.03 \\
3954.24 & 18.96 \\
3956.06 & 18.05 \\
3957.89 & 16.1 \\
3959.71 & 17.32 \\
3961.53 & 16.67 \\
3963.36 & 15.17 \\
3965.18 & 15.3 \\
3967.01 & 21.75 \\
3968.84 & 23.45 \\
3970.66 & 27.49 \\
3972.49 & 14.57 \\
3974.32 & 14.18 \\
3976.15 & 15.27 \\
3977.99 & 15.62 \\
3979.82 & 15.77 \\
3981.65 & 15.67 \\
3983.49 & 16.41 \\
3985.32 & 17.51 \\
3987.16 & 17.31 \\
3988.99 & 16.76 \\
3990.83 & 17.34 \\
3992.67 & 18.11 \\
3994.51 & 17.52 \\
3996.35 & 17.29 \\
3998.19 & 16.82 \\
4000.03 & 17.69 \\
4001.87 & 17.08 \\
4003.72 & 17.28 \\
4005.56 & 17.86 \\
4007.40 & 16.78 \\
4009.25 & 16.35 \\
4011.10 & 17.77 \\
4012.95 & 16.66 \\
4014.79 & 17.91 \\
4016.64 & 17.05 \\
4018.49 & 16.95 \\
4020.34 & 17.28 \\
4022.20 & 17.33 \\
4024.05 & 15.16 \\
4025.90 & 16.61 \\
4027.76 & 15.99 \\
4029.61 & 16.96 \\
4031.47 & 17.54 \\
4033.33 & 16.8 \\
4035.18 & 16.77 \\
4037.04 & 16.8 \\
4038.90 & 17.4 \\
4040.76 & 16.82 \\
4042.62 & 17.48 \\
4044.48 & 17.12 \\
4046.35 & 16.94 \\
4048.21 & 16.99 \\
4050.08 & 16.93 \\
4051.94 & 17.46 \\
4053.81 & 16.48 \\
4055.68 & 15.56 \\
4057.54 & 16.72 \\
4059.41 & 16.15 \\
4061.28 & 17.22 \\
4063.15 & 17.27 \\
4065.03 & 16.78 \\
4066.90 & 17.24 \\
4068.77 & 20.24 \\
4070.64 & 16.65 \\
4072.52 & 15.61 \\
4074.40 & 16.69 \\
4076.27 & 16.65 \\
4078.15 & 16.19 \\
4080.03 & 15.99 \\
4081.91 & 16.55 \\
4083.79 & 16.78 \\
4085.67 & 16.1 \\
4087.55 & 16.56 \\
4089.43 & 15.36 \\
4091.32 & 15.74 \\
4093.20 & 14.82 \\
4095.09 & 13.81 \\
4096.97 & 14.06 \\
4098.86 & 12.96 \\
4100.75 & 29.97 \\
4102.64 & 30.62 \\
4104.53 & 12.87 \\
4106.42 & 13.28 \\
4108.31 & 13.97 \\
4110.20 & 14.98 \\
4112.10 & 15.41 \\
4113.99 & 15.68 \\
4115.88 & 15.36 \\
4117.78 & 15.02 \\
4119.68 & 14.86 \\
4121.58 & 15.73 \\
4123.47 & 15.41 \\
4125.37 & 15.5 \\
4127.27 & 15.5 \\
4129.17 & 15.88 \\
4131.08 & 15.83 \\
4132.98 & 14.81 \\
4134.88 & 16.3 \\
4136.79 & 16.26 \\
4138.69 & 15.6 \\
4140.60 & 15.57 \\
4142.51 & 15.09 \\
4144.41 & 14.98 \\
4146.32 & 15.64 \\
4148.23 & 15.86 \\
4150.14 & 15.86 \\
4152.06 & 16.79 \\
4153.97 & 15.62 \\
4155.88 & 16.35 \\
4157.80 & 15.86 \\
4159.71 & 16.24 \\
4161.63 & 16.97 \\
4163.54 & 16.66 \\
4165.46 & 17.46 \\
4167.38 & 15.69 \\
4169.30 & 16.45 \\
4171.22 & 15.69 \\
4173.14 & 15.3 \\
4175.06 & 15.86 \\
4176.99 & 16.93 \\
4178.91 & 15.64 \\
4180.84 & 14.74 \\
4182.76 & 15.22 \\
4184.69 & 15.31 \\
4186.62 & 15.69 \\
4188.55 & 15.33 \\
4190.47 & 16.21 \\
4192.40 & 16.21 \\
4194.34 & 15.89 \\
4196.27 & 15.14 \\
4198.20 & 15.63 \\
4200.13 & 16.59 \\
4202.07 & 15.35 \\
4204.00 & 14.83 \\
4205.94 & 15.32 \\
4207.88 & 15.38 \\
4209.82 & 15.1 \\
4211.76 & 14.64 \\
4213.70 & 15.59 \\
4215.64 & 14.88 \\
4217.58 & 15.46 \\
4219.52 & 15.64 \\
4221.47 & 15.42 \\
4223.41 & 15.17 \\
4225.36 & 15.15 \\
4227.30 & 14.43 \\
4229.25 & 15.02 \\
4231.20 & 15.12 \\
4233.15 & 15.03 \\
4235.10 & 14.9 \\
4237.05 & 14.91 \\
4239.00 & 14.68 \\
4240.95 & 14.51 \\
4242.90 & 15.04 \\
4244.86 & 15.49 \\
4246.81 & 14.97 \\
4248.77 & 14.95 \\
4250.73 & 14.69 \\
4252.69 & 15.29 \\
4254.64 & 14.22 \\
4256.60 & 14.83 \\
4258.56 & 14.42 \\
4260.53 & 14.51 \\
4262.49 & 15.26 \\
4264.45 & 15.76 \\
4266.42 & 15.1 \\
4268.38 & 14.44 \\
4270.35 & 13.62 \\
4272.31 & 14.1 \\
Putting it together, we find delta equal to 1.04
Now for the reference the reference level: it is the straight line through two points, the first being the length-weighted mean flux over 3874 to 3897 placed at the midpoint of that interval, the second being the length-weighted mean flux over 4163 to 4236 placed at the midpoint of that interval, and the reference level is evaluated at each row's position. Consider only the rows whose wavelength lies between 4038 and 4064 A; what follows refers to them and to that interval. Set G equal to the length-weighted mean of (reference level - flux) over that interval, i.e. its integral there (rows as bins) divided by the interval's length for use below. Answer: -0.33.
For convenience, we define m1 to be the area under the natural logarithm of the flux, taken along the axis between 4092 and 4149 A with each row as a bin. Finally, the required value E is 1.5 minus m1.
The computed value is -156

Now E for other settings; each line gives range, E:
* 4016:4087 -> -199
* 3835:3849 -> -38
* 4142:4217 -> -205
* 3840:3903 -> -182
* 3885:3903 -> -50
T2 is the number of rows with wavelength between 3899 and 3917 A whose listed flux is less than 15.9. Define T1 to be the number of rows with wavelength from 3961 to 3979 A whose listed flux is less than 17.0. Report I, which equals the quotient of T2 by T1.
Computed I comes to 0.0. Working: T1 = 7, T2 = 0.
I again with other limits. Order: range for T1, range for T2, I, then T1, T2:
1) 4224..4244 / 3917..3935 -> 0.2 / 10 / 2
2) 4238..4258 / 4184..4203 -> 0.7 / 10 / 7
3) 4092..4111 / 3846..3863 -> 0.0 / 8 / 0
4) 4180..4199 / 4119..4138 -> 0.8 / 10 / 8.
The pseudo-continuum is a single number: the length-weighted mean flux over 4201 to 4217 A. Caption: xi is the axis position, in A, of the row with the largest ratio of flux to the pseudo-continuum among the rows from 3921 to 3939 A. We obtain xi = 3923.41 A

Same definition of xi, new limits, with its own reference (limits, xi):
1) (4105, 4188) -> 4165.46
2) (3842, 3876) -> 3869.57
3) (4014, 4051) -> 4014.79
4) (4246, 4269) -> 4264.45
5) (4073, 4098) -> 4083.79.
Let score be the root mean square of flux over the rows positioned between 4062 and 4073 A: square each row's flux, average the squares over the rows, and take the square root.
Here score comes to 17.4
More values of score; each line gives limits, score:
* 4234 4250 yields 14.9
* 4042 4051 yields 17.1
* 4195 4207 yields 15.5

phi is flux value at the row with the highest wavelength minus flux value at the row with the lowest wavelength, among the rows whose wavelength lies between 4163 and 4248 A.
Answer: -1.7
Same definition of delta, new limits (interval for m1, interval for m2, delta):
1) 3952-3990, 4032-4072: 0.98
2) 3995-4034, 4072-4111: 1.08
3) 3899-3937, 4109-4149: 1.13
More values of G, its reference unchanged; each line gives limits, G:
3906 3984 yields -0.21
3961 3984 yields -0.40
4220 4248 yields 0.28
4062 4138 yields -0.16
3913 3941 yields 0.41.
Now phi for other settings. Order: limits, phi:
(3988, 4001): 0.9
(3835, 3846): -2.1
